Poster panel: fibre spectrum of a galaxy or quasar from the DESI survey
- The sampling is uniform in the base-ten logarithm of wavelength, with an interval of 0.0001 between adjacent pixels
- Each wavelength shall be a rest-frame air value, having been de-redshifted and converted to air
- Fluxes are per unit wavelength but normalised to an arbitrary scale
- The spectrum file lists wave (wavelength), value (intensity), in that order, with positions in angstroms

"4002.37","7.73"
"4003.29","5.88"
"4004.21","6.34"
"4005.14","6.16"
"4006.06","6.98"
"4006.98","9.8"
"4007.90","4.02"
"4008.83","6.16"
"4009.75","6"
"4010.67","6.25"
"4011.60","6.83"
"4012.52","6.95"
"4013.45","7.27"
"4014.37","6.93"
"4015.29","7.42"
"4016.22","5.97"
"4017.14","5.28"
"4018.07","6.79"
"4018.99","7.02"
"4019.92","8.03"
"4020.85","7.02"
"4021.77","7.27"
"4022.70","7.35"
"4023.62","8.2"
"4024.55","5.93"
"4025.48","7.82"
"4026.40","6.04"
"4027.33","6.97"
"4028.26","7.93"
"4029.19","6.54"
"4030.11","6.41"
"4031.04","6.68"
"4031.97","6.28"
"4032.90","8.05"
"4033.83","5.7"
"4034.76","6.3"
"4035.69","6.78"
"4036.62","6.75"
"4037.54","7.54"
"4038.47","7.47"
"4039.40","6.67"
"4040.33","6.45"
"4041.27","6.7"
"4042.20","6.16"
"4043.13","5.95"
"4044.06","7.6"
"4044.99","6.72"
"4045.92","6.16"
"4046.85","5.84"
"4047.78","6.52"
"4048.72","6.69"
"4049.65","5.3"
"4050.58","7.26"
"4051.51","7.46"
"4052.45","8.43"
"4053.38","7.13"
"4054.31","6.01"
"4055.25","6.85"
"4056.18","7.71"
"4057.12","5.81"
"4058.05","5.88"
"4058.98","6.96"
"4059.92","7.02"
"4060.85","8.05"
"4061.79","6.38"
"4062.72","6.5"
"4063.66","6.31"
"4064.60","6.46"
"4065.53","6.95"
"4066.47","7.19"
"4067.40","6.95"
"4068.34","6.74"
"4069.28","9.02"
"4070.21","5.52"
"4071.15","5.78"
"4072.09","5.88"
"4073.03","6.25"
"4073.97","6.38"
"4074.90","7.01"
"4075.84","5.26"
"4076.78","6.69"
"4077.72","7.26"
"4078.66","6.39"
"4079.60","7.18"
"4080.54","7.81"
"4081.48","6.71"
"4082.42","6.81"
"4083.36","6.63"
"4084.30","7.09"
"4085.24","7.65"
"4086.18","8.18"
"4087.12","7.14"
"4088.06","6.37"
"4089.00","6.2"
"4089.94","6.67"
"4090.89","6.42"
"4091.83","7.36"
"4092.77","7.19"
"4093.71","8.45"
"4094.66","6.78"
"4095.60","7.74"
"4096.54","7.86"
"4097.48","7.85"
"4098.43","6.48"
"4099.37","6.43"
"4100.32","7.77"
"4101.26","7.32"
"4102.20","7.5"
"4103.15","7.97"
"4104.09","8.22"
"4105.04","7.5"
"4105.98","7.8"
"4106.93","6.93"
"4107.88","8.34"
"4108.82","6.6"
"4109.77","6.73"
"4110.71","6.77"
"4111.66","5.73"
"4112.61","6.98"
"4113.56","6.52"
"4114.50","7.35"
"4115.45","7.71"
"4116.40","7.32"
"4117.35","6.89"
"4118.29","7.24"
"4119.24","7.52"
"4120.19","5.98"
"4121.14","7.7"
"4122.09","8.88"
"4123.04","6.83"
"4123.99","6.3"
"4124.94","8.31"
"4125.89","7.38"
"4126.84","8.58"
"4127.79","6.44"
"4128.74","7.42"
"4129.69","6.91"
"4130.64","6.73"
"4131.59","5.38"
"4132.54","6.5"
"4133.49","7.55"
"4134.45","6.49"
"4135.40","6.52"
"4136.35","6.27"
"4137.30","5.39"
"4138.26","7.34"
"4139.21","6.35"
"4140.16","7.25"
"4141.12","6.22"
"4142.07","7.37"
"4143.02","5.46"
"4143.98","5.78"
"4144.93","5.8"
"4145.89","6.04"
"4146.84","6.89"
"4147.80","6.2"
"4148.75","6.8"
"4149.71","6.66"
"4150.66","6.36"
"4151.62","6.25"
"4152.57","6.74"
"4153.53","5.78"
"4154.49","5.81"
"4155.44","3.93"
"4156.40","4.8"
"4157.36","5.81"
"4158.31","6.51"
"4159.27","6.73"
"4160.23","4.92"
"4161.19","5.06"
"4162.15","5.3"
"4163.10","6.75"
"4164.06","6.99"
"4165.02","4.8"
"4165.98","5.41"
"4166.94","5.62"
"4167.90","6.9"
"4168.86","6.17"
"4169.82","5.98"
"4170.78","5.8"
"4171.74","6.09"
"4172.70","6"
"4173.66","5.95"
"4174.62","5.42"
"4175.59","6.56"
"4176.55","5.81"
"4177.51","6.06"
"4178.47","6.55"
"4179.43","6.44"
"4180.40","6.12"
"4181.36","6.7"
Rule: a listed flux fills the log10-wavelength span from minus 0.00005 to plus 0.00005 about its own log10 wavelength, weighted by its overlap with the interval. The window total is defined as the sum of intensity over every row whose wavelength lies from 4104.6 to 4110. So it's 44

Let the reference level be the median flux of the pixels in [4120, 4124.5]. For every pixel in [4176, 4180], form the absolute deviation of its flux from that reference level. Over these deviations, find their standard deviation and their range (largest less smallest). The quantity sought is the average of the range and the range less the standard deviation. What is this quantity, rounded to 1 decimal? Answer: 0.6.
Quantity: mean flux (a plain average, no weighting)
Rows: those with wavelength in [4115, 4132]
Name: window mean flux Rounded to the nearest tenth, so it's 7.2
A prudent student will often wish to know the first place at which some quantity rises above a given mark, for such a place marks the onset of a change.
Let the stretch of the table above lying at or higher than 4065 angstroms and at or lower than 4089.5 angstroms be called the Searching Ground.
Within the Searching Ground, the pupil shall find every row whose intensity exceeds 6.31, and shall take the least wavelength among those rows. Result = 4065.53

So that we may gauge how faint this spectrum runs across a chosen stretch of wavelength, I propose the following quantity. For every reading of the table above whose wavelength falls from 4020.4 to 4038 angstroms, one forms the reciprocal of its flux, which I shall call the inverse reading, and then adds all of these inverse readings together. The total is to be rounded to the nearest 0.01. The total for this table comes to 2.77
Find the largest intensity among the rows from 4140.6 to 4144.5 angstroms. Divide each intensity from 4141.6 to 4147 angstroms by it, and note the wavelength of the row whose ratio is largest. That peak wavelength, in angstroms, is 4142.07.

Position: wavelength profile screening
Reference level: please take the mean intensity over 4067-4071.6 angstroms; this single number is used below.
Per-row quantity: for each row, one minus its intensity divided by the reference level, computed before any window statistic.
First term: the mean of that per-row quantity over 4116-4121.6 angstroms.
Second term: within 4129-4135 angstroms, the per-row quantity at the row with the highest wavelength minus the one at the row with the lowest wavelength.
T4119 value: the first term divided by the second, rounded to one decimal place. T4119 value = -0.7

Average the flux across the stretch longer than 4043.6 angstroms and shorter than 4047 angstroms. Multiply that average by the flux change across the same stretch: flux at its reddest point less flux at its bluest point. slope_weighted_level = -12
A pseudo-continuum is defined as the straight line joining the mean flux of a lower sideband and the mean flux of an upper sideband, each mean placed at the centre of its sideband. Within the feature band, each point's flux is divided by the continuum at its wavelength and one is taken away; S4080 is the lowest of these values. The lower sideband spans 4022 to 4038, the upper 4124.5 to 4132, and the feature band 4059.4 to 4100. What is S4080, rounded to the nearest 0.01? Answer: -0.25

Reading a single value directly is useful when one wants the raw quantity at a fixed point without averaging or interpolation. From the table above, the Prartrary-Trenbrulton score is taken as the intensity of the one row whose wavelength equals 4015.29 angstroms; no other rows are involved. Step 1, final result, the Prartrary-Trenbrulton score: 7.42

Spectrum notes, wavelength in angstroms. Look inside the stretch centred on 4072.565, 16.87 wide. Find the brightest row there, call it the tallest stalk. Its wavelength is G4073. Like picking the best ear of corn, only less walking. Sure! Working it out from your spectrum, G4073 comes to 4069.28 angstroms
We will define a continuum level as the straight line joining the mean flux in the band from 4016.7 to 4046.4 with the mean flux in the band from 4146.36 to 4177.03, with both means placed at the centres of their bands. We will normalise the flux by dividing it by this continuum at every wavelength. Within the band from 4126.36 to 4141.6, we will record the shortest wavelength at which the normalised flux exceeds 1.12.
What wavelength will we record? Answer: 4126.84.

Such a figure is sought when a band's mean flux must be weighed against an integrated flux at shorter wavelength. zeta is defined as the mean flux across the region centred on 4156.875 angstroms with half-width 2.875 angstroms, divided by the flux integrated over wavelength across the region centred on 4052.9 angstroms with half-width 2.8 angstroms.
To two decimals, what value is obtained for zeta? 0.14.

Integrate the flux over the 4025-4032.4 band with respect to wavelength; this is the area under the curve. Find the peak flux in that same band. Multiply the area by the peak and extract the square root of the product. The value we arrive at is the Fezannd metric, 20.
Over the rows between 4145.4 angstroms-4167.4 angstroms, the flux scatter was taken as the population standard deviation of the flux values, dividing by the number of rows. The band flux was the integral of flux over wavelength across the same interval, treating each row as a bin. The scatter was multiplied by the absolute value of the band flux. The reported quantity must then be 106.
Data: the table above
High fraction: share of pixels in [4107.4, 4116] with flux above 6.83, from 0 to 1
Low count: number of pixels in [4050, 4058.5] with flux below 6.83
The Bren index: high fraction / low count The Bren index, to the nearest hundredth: 0.15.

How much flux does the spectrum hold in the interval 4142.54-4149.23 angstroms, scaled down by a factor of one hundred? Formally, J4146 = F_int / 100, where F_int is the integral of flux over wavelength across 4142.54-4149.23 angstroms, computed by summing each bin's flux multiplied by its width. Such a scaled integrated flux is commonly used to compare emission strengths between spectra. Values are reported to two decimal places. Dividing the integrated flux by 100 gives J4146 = 0.41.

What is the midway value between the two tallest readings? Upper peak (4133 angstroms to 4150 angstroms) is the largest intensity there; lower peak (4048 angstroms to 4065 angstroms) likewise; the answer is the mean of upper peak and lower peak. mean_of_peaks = 7.99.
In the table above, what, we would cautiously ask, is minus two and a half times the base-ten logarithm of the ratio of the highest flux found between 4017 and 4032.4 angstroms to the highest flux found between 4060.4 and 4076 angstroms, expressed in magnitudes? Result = 0.10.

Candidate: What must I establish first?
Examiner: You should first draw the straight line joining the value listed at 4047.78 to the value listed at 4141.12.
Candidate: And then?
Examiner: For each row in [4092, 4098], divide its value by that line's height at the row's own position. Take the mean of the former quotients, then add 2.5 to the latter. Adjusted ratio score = 3.70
